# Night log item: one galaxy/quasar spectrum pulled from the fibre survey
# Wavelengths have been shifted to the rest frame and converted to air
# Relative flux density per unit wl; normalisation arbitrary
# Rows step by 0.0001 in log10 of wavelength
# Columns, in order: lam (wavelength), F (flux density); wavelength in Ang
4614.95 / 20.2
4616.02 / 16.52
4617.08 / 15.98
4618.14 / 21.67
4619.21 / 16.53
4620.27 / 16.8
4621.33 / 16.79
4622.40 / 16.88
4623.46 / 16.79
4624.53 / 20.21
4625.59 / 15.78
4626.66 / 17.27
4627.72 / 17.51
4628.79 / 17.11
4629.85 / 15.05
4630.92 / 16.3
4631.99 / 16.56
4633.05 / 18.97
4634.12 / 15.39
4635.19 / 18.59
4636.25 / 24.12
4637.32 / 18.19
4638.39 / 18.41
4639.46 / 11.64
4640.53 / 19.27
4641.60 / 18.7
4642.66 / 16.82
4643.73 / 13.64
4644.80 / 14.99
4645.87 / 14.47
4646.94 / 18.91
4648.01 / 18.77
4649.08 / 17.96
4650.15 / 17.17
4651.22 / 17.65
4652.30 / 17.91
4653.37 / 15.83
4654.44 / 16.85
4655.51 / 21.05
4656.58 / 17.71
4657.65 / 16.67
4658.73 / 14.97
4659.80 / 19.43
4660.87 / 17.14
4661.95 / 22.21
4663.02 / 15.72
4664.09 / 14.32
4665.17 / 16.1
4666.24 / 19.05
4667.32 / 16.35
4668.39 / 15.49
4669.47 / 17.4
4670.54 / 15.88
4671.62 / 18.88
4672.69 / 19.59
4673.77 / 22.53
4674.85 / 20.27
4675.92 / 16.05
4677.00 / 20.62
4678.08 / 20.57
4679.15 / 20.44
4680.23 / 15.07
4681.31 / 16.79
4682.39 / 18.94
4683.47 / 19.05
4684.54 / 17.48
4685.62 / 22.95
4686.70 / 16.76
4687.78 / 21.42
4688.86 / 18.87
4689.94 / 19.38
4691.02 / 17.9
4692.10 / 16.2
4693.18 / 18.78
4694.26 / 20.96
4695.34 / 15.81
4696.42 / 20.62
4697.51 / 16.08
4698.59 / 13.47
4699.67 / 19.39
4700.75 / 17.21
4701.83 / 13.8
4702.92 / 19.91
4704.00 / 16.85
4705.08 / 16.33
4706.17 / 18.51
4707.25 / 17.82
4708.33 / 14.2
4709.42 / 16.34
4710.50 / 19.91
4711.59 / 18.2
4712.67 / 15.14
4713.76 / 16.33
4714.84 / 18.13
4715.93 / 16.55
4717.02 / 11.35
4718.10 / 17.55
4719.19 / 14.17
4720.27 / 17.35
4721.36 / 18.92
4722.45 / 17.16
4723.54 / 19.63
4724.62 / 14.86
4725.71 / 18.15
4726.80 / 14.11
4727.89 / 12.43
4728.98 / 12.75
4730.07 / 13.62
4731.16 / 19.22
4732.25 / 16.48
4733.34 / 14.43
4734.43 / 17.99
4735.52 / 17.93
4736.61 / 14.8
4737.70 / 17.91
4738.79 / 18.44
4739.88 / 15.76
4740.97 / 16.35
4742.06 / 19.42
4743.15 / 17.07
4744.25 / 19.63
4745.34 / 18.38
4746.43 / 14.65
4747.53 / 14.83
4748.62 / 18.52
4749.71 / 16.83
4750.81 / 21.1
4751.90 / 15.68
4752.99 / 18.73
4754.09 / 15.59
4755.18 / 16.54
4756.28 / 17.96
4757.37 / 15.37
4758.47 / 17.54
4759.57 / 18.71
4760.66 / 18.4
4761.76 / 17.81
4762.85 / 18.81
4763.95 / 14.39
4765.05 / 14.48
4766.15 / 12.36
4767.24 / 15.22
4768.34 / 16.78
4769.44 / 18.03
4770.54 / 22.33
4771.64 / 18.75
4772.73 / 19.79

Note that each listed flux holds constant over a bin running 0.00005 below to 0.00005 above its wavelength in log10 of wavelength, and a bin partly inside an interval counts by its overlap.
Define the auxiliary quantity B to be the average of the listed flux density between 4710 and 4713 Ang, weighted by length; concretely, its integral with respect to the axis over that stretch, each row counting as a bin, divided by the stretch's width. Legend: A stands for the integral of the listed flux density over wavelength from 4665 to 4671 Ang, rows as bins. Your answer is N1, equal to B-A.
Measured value -83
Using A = 101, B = 17.9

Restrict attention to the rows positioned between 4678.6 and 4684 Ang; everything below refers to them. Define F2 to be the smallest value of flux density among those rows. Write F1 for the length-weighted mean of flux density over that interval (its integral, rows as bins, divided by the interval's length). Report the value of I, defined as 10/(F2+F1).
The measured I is 0.302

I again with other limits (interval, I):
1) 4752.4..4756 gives 0.307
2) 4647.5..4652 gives 0.286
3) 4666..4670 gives 0.309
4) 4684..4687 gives 0.277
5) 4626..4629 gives 0.291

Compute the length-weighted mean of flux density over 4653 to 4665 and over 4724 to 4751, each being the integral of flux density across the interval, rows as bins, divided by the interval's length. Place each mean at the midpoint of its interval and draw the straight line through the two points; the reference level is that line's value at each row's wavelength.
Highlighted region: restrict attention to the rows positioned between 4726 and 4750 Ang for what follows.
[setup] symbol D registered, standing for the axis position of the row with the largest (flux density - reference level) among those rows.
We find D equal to 4744.25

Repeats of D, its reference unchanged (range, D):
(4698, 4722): 4710.50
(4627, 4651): 4636.25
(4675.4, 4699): 4685.62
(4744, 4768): 4750.81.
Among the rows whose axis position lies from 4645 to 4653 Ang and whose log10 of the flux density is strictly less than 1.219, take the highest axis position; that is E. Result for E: 4645.87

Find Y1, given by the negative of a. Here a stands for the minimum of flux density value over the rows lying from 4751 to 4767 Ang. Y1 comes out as -12.4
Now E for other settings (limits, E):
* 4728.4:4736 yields 4733.34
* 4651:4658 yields 4653.37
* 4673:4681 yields 4680.23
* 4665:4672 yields 4670.54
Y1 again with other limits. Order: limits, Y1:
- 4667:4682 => -15.1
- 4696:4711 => -13.5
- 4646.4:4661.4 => -15.0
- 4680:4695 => -15.1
